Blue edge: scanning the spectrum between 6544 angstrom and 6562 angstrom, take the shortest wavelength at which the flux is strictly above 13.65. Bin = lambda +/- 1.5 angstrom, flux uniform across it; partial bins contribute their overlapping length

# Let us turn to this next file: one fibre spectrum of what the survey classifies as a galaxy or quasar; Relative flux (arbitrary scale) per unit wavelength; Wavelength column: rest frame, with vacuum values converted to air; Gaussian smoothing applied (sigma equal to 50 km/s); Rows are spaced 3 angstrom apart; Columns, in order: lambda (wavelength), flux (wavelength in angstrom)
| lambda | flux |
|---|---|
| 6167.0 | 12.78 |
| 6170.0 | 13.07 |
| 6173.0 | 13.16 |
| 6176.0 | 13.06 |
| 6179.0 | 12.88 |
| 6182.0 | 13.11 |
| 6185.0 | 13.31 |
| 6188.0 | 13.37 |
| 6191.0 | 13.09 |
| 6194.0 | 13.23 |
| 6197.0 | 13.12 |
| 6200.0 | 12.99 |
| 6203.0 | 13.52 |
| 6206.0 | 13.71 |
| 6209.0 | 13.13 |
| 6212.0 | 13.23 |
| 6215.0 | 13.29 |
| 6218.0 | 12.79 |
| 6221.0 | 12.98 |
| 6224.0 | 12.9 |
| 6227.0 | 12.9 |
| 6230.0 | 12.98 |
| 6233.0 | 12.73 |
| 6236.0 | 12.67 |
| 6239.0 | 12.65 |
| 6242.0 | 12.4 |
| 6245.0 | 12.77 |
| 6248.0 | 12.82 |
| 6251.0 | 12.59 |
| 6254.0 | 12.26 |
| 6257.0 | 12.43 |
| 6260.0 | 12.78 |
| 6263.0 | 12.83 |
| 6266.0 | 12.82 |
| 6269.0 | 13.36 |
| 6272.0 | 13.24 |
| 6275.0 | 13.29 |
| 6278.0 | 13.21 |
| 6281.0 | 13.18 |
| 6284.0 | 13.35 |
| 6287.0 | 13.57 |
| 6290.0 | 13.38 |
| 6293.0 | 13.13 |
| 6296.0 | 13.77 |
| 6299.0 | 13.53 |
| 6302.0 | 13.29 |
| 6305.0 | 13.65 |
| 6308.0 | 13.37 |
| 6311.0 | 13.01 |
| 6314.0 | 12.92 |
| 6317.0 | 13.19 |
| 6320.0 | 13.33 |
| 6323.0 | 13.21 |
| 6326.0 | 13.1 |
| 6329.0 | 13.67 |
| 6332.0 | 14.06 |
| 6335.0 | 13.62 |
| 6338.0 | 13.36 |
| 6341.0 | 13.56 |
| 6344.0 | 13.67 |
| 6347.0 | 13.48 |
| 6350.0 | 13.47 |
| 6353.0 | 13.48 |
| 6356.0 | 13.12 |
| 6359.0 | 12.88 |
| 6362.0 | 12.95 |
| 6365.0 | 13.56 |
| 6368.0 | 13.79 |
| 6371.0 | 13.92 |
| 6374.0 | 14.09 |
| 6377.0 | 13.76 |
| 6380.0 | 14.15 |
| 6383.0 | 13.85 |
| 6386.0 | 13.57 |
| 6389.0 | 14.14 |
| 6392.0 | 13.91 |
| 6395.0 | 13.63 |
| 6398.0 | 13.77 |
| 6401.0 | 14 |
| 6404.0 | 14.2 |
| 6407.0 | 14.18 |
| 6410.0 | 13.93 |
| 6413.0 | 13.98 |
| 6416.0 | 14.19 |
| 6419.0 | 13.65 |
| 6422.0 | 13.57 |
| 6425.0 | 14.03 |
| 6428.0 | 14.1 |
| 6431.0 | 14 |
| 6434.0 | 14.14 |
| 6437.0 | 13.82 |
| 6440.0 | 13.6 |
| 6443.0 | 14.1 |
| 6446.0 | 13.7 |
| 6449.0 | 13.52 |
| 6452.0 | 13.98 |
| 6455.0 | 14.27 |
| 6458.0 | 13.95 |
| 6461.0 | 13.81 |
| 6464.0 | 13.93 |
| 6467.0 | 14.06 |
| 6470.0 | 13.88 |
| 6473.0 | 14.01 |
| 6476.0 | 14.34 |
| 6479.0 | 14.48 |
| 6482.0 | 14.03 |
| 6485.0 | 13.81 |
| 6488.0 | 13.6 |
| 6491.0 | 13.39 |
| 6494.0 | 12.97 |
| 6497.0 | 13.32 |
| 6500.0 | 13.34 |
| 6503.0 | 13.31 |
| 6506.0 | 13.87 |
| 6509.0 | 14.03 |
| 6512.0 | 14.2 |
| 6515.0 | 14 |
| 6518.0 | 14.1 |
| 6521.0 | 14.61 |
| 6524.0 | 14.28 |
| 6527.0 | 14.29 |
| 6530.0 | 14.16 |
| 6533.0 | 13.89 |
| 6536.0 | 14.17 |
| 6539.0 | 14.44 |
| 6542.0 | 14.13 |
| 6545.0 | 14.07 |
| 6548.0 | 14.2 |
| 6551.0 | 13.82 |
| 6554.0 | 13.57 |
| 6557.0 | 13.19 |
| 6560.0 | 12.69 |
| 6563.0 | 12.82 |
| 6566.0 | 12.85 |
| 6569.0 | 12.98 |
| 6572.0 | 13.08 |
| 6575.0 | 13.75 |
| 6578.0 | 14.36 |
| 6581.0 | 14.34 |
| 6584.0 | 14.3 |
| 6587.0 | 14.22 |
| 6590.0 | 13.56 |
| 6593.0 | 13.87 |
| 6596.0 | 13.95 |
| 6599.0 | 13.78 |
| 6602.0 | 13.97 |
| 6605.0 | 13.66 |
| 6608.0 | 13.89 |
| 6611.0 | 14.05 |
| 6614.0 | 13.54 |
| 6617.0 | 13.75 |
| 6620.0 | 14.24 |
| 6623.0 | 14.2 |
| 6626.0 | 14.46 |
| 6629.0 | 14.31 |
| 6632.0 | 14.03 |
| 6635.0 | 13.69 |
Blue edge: 6545.0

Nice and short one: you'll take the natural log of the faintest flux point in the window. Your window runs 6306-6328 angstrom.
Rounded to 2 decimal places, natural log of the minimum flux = 2.56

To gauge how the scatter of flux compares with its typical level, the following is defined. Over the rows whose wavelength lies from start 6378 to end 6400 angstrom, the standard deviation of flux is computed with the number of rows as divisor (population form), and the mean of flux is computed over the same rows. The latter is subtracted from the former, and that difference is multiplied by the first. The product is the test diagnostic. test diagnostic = -2.9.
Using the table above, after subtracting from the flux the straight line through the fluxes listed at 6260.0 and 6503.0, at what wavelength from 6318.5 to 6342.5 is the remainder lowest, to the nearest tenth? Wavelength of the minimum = 6326.0 angstrom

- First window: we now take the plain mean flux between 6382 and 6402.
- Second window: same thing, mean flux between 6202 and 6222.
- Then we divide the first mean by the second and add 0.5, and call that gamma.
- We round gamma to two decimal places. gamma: 1.55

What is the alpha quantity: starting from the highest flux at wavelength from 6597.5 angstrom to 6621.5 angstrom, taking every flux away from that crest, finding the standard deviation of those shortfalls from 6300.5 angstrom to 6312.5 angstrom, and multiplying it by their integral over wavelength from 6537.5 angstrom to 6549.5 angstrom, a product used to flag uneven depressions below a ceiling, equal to 0.1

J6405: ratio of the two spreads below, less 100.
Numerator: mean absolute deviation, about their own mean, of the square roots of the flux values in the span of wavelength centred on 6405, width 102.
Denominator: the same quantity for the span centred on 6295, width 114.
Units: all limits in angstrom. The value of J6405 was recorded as -99.2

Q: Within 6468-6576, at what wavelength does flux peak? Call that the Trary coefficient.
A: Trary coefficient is 6521.0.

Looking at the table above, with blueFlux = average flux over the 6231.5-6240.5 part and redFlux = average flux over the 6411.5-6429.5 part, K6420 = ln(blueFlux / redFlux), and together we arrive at -0.09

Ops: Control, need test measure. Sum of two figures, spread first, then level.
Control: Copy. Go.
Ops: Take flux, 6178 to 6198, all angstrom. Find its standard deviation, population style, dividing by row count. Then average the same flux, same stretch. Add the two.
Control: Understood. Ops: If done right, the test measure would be 13.3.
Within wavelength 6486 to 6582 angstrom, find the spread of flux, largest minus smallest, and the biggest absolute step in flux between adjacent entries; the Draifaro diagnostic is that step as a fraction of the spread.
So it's 0.35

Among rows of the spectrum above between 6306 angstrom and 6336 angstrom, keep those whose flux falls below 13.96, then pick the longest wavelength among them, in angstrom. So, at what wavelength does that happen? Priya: 6335.0 angstrom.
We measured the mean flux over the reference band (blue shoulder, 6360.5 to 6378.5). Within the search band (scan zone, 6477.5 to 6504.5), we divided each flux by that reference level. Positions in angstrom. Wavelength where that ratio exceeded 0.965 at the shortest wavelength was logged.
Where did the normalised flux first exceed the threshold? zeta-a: 6479.0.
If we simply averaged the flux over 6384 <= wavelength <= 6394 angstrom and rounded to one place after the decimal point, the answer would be 13.9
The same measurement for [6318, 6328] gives 13.2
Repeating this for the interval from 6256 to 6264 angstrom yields 12.7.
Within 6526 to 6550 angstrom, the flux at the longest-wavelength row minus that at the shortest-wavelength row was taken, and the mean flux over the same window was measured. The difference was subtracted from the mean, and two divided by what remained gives 0.140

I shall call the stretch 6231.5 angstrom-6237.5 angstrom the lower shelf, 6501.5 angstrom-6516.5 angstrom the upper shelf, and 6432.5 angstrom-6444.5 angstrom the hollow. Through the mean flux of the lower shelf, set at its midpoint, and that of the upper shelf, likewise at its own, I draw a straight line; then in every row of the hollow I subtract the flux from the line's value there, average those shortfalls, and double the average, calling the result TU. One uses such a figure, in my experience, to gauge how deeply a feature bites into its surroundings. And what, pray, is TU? -0.67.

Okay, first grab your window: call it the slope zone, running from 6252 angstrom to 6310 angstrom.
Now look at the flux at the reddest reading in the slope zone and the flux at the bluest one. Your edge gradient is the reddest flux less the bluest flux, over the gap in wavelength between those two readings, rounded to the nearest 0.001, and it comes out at 0.021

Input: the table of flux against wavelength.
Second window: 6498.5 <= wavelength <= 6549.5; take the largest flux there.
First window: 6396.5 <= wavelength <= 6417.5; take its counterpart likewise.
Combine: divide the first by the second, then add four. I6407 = 4.972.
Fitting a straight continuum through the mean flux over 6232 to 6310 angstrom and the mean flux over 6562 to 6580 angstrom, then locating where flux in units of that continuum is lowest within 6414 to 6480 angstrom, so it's 6449.0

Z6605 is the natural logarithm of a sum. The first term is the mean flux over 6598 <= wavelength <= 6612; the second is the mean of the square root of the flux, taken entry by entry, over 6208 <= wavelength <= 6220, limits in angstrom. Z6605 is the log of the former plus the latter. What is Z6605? 2.86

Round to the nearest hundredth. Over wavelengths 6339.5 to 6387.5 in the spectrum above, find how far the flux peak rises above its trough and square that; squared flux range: 1.61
